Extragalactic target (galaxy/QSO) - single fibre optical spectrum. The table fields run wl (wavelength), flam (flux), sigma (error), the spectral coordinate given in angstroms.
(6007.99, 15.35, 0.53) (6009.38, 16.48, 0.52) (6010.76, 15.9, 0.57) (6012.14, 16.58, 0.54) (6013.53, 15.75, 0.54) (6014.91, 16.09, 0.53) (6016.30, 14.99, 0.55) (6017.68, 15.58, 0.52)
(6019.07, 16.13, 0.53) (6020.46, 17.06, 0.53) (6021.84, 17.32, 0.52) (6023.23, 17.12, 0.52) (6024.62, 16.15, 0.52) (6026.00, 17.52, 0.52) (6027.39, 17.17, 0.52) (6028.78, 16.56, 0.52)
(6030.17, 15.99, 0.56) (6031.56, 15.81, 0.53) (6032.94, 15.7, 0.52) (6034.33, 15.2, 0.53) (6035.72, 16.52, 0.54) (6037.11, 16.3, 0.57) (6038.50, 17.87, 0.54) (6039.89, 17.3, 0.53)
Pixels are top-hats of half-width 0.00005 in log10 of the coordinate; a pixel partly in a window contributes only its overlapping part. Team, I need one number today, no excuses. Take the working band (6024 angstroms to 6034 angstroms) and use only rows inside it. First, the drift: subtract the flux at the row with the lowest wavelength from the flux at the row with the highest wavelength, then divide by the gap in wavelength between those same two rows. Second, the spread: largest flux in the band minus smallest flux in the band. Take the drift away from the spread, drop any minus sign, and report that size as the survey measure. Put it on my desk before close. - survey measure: 1.87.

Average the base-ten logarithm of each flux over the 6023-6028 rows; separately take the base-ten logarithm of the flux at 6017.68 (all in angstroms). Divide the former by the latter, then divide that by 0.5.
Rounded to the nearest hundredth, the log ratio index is 2.06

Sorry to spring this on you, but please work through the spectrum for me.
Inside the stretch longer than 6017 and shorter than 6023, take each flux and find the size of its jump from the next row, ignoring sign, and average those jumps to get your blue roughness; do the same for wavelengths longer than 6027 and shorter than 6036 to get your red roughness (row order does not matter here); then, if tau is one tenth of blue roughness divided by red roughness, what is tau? 0.106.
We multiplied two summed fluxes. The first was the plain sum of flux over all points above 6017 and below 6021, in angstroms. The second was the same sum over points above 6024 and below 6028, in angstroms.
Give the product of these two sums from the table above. 2479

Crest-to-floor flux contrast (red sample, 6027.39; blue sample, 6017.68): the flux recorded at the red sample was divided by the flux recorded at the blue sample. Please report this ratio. 1.10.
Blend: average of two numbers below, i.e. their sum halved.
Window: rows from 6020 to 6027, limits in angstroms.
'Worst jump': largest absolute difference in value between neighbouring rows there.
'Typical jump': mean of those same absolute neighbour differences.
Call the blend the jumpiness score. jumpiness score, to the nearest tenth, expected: 1.0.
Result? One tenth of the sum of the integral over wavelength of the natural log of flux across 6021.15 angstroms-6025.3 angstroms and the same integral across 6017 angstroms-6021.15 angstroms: 2.33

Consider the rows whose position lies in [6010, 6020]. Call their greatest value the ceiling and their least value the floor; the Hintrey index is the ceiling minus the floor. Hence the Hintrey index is 1.59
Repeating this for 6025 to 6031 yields 1.53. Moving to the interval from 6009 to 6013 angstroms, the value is 0.68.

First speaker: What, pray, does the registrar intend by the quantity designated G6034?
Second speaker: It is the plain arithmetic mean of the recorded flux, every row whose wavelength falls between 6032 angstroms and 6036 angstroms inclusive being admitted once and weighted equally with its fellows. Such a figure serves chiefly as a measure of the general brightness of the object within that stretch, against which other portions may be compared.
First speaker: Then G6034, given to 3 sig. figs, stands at 15.8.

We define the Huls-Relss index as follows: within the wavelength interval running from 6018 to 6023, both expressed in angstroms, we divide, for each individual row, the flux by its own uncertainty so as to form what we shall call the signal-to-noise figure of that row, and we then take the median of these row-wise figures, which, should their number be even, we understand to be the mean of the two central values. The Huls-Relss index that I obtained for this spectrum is 32.2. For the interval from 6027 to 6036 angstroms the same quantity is 30.2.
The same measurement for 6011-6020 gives 30.2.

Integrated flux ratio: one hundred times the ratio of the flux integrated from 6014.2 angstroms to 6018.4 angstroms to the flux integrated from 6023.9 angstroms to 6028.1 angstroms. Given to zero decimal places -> 92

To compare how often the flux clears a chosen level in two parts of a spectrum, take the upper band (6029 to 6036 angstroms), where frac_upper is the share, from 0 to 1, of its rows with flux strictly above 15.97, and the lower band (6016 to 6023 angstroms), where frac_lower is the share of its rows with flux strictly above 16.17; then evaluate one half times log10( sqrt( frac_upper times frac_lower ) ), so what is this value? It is -0.199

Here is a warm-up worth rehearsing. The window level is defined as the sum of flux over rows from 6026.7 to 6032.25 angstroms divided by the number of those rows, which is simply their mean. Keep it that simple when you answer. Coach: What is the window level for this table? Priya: 16.38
